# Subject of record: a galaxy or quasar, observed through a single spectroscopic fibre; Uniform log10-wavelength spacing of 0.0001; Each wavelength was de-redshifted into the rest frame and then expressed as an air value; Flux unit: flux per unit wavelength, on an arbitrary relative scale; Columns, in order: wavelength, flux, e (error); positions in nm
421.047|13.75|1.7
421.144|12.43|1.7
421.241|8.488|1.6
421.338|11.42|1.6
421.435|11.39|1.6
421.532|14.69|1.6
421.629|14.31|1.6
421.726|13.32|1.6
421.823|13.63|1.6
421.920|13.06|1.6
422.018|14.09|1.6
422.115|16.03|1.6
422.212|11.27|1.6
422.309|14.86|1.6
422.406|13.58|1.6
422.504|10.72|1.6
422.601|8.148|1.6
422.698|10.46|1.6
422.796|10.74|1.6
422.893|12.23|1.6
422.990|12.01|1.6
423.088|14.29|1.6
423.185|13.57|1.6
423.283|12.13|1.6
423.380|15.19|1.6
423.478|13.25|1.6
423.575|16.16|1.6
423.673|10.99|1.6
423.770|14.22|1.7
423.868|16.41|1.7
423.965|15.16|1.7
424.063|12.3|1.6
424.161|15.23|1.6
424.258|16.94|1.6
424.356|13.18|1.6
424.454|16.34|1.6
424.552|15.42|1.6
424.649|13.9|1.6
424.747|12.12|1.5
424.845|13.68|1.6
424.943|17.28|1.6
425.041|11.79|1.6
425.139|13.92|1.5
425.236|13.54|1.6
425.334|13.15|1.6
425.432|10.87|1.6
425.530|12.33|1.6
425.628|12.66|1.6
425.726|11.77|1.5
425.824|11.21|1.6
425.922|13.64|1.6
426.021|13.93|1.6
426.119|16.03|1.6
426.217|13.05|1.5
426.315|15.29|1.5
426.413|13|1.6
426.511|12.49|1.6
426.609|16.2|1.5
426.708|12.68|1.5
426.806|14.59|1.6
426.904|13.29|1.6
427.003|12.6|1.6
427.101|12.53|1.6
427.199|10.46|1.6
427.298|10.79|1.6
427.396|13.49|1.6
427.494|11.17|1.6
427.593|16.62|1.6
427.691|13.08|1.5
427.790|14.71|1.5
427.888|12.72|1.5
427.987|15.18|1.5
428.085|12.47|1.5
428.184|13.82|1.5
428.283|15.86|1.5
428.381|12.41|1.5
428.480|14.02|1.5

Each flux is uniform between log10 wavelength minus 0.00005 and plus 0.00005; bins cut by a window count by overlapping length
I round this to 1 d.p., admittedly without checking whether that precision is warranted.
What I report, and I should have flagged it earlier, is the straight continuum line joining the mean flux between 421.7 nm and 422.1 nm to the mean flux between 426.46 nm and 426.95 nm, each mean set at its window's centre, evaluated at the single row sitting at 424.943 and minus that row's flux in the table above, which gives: -3.5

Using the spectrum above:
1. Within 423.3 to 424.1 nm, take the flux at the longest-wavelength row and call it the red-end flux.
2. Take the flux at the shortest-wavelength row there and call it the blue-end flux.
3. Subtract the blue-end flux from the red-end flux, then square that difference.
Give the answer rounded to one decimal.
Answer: 8.4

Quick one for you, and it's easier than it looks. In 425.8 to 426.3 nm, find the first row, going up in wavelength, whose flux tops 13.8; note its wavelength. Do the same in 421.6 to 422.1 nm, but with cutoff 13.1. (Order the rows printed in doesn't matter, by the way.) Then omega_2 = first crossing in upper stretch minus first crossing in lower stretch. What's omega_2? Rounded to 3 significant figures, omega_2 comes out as 4.39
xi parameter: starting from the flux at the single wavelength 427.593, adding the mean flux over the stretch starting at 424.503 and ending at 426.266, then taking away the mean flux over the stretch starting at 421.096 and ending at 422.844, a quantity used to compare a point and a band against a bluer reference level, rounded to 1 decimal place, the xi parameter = 17.6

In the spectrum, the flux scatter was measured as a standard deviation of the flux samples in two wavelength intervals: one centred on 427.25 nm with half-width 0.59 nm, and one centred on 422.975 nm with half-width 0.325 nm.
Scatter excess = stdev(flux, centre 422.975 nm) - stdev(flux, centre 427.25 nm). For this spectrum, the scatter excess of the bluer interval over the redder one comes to -0.4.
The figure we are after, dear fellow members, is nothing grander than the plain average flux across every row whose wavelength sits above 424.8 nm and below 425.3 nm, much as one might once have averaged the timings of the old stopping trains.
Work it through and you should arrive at 14.0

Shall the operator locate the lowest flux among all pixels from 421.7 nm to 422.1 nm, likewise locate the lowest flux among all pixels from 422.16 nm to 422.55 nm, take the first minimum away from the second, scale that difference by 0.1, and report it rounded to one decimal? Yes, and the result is -0.2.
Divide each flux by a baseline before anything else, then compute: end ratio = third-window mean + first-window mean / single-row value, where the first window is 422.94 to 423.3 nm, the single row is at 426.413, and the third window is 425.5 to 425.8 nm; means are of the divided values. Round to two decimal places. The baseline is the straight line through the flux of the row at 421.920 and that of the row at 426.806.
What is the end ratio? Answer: 1.94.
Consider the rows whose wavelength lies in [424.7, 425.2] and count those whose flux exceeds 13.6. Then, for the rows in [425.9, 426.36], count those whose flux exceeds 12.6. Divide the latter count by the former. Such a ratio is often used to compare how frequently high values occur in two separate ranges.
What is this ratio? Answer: 1.7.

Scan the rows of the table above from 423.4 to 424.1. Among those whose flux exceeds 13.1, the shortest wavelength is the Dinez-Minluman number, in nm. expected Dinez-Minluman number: 423.478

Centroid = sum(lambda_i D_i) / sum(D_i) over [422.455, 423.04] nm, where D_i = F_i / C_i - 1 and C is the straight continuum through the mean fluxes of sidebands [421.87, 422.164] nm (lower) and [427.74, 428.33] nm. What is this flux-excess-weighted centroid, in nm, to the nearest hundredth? 422.70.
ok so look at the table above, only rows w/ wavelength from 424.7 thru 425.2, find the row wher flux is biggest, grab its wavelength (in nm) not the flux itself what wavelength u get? 424.943 nm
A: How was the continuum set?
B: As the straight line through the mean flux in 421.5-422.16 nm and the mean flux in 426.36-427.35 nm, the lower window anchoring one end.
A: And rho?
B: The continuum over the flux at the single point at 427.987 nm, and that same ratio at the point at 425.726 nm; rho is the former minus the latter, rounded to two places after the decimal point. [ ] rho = -0.29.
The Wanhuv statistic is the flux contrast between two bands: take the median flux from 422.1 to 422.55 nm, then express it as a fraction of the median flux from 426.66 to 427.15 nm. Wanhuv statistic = 1.07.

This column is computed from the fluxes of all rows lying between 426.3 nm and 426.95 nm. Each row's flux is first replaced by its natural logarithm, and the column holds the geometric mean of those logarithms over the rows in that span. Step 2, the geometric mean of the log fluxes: 2.63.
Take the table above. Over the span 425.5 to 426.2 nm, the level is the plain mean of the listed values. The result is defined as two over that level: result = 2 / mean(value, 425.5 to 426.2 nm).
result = 0.153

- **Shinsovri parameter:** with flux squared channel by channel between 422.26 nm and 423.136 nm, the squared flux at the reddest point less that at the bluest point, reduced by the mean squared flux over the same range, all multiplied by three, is -486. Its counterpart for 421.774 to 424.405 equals -582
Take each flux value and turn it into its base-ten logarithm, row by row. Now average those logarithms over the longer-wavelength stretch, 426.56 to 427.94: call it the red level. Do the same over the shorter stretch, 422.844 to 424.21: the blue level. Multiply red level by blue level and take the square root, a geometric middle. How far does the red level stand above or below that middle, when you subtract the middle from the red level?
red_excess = -0.010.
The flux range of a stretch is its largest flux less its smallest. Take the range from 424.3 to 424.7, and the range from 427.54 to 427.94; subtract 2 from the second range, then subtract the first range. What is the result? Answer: -1.3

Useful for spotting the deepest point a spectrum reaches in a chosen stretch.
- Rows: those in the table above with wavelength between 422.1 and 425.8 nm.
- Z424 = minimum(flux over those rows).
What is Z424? 8.148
